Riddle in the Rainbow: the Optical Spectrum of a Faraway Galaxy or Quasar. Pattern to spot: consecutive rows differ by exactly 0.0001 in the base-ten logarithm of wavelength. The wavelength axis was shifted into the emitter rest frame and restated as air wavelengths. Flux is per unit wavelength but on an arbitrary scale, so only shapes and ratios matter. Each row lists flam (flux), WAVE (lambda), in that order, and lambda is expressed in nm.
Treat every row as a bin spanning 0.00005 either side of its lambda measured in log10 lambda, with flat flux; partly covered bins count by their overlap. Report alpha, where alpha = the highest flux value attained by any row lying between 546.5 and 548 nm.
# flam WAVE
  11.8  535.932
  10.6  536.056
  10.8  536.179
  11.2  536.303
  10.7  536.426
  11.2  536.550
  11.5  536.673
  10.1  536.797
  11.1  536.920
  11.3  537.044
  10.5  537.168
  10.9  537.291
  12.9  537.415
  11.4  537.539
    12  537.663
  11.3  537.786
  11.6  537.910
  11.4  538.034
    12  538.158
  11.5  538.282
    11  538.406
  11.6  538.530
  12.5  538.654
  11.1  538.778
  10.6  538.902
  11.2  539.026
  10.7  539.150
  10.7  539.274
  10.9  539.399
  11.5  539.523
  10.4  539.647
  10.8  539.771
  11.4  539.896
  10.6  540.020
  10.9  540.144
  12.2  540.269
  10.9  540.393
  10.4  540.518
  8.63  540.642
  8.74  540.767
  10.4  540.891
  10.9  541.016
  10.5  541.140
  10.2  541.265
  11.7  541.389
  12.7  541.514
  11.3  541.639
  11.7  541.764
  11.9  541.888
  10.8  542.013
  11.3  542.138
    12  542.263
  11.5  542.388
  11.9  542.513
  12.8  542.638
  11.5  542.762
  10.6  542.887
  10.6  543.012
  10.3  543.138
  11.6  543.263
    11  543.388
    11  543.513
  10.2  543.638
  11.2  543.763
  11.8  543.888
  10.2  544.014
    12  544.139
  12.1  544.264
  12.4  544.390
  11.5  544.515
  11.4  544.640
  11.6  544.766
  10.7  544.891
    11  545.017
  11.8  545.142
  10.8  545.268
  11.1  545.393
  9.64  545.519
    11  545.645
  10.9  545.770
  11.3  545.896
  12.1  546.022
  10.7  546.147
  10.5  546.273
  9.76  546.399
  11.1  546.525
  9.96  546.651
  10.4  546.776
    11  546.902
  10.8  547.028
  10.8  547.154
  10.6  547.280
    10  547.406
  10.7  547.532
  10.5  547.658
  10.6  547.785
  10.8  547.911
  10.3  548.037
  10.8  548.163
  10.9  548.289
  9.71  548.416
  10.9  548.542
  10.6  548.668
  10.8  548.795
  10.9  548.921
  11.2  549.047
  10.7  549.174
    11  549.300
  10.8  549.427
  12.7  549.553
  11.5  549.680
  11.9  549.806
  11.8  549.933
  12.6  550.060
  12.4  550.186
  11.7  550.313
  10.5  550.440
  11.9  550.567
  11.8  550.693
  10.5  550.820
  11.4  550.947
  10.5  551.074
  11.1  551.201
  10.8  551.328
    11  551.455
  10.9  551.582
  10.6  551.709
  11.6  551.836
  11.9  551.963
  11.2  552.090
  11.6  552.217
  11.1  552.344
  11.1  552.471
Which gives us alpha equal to 11.1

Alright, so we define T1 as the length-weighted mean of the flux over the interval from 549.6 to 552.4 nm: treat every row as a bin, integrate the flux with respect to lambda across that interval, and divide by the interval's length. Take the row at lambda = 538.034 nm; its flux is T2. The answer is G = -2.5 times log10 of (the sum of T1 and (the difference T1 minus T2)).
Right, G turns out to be -2.64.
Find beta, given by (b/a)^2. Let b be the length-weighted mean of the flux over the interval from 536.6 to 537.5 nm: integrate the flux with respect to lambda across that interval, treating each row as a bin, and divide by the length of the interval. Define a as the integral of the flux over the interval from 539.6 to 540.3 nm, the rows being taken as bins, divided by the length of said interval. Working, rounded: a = 11.0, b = 11.2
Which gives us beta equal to 1.03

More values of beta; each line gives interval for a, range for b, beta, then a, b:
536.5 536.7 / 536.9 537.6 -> 1.00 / 11.4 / 11.4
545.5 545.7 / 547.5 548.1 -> 1.03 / 10.4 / 10.6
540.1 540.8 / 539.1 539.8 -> 1.10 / 10.3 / 10.8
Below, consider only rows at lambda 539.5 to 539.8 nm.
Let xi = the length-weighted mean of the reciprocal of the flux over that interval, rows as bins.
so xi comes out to 0.093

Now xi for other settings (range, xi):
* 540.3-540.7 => 0.100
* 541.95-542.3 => 0.088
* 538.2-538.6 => 0.088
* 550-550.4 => 0.083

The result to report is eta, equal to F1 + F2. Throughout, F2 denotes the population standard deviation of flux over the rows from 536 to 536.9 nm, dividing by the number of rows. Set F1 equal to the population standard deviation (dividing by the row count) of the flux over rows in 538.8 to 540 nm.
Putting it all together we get 0.8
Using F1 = 0.35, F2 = 0.43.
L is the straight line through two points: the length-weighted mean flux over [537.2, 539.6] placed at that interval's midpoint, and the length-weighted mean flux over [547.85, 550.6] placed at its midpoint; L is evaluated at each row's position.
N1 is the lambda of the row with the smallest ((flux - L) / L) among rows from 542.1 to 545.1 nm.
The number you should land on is 543.638 nm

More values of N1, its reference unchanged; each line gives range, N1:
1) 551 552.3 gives 551.074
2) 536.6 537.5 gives 536.797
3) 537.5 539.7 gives 539.647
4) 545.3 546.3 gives 545.519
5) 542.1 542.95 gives 542.887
